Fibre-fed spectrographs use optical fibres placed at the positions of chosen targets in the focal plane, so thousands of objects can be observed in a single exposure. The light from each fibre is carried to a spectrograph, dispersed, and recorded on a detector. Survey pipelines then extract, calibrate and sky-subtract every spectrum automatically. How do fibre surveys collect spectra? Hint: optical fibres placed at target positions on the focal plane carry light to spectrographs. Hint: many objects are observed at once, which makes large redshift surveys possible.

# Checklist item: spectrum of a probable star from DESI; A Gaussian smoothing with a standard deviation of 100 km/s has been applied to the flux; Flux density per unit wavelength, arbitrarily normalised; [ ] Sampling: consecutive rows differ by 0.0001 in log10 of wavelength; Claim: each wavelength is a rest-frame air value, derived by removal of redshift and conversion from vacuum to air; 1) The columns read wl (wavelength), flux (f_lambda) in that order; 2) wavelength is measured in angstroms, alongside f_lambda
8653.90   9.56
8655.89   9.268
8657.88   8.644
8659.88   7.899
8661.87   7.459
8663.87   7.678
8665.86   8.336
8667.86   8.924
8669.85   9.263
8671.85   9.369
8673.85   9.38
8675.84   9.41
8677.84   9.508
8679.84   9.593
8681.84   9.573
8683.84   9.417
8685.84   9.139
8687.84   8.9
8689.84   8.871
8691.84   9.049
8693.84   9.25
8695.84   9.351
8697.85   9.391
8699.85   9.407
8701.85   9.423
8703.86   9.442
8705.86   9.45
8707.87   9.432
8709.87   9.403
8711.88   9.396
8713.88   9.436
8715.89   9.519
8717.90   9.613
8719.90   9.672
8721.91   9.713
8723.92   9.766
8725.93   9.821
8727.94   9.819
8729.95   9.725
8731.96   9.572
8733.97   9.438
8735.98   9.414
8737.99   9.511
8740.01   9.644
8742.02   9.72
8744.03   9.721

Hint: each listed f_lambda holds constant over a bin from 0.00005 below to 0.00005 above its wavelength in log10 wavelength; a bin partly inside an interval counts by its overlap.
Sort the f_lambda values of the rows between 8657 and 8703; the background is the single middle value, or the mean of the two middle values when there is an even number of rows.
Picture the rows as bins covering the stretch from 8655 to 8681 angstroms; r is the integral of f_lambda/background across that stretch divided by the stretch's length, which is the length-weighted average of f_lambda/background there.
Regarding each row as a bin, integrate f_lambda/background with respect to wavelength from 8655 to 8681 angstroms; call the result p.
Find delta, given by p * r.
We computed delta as 23.6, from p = 24.8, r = 0.95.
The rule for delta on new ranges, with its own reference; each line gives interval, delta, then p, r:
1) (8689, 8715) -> 26.4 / 26.2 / 1.01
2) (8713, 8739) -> 28.0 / 27.0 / 1.04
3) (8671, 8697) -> 26.2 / 26.1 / 1.00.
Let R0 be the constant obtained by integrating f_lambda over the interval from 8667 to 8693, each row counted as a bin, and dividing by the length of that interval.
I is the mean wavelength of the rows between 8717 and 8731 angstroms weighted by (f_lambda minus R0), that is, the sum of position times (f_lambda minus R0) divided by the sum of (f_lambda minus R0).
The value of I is 8724.4 angstroms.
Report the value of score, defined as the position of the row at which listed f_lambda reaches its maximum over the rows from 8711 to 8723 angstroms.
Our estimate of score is 8721.91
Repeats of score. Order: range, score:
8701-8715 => 8705.86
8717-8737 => 8725.93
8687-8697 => 8695.84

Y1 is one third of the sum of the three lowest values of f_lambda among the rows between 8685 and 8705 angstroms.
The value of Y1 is 8.94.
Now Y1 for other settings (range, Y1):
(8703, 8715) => 9.41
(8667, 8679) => 9.19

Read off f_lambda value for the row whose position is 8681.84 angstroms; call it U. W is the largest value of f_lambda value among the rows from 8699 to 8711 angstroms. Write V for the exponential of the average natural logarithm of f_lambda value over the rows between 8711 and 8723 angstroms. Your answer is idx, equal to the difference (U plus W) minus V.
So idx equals 9.47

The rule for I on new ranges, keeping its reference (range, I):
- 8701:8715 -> 8707.7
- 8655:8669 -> 8662.4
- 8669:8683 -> 8678.3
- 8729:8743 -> 8736.2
